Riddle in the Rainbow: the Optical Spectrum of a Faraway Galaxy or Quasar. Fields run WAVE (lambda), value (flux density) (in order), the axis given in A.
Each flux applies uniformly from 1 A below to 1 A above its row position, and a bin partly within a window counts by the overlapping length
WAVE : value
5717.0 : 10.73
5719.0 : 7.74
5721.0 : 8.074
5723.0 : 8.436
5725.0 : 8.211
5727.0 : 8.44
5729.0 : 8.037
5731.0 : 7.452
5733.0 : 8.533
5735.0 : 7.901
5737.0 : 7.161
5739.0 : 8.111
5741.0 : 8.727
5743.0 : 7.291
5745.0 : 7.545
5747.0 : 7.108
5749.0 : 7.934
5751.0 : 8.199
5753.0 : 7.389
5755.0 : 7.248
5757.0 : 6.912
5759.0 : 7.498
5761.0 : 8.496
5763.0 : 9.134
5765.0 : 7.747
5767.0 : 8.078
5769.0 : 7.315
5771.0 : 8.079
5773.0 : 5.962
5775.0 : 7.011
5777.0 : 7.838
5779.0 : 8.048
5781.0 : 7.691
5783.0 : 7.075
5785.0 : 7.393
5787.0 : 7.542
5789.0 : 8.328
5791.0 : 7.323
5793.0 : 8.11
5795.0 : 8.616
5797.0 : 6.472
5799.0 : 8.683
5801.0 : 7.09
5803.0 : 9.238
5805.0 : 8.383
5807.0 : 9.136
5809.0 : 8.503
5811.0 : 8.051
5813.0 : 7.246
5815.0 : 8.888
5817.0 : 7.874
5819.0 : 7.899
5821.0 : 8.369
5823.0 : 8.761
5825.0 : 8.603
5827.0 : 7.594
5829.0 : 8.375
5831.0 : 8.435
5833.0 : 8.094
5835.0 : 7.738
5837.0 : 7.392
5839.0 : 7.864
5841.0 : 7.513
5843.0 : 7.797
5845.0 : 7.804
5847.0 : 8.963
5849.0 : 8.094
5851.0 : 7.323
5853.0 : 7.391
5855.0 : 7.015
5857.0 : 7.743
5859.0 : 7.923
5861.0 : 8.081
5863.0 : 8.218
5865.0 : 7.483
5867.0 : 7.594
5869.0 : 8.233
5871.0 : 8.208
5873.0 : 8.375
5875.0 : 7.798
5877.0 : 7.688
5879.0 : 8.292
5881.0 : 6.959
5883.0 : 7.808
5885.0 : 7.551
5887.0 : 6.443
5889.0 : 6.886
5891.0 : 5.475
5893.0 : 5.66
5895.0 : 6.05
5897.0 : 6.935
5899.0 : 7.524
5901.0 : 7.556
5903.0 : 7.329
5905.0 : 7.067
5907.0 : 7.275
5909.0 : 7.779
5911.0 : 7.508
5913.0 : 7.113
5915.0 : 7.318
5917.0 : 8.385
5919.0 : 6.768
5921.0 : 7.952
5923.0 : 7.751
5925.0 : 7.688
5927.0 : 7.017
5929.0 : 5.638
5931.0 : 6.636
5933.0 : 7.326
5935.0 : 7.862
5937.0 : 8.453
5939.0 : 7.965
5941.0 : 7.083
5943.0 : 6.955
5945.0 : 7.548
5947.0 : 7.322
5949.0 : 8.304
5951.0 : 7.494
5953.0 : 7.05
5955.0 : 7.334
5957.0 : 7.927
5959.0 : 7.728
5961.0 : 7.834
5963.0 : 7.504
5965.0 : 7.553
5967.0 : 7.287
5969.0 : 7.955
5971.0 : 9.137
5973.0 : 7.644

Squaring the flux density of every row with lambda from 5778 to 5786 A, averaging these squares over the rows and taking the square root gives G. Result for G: 7.56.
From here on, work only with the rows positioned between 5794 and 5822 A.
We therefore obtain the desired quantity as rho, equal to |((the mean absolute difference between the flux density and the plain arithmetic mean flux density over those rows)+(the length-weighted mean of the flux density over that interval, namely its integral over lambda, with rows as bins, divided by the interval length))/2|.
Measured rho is 4.40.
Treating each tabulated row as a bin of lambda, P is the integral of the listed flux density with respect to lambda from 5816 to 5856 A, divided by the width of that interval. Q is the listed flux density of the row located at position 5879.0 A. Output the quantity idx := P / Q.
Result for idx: 0.96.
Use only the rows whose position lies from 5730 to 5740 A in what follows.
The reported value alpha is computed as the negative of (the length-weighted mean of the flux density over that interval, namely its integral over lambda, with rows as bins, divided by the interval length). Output -7.8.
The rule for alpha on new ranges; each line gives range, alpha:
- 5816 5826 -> -8.3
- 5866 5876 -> -8.0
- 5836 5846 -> -7.7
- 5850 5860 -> -7.5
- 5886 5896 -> -6.1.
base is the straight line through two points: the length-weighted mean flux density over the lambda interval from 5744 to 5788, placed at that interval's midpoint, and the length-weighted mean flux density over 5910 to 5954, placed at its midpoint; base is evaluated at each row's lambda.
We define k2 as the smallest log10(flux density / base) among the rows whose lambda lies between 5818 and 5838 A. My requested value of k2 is -0.01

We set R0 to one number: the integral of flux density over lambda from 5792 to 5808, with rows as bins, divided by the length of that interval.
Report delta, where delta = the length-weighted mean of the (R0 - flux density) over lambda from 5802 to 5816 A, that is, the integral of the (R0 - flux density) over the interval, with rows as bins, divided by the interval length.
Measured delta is -0.3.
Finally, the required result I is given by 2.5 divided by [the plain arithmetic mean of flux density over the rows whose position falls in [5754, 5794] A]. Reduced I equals 0.327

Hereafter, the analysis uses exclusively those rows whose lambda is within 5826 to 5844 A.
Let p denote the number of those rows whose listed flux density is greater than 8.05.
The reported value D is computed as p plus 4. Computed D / 7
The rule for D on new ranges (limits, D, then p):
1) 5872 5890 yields 6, 2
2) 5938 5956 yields 5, 1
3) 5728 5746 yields 7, 3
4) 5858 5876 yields 9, 5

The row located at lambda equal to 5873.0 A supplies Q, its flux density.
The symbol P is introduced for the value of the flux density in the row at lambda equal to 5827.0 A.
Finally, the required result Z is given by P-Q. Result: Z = -0.8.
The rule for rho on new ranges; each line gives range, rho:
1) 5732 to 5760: 4.08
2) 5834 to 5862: 4.04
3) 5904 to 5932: 3.88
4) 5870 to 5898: 3.98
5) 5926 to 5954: 3.93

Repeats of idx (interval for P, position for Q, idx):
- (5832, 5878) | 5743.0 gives 1.08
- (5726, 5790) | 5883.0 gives 0.99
